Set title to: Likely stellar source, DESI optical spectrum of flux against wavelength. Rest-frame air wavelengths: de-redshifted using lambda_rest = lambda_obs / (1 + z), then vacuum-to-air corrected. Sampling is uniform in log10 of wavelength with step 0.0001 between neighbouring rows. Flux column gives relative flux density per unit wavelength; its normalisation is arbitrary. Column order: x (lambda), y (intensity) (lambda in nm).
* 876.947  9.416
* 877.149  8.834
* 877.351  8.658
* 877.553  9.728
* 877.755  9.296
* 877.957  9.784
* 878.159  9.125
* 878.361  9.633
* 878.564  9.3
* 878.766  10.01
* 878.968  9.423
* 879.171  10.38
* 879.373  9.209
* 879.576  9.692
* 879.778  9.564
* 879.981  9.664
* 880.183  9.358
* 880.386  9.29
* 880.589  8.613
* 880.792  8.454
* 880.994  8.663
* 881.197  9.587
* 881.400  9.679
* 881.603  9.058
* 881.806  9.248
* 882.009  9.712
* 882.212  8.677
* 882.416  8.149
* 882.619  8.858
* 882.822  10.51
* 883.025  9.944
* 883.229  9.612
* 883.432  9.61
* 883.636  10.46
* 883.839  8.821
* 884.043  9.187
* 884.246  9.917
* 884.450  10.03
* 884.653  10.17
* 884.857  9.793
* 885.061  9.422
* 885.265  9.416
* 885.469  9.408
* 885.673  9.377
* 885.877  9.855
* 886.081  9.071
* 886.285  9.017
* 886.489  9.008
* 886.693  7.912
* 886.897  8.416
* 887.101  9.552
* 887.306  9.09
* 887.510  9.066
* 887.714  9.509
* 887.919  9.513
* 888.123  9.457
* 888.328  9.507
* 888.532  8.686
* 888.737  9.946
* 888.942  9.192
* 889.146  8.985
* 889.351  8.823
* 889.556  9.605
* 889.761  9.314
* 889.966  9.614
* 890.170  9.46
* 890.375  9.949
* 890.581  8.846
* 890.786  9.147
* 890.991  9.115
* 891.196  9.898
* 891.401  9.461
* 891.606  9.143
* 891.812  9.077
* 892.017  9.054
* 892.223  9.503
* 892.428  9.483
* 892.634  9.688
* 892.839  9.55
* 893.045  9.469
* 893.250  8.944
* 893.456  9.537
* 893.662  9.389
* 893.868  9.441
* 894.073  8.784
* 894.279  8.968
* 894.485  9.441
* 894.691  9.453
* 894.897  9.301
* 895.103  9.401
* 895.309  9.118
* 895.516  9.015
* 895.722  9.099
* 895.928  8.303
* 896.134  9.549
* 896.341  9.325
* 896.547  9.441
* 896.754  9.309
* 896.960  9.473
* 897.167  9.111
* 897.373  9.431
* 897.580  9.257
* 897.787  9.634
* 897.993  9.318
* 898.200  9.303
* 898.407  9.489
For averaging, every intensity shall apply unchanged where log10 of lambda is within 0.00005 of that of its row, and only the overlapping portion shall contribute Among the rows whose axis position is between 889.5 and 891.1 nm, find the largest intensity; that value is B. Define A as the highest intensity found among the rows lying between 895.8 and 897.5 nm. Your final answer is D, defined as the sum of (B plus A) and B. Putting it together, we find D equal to 29.4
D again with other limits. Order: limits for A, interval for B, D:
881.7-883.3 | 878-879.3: 31.3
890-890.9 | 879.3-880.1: 29.3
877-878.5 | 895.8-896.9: 28.9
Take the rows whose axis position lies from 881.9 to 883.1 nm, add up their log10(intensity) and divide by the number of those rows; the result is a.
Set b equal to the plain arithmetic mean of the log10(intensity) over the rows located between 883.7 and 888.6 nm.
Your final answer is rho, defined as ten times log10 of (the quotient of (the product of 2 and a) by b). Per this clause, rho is 3.008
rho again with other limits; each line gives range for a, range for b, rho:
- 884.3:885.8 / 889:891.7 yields 3.077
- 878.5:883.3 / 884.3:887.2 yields 3.020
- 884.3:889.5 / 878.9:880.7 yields 2.973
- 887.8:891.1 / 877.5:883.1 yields 3.000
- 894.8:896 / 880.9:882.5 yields 3.000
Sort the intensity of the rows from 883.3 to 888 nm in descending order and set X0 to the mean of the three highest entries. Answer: 10.2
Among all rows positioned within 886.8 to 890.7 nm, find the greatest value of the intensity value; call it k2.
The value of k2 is 9.949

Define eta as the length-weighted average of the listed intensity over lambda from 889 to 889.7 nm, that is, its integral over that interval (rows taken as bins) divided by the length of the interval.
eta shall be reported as 9.15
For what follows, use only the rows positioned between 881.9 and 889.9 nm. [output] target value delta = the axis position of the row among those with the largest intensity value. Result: 882.822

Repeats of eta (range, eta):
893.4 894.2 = 9.27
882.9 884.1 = 9.64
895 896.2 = 9.07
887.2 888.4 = 9.35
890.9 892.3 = 9.32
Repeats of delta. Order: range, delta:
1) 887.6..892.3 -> 890.375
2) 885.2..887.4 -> 885.877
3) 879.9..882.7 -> 882.009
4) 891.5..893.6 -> 892.634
